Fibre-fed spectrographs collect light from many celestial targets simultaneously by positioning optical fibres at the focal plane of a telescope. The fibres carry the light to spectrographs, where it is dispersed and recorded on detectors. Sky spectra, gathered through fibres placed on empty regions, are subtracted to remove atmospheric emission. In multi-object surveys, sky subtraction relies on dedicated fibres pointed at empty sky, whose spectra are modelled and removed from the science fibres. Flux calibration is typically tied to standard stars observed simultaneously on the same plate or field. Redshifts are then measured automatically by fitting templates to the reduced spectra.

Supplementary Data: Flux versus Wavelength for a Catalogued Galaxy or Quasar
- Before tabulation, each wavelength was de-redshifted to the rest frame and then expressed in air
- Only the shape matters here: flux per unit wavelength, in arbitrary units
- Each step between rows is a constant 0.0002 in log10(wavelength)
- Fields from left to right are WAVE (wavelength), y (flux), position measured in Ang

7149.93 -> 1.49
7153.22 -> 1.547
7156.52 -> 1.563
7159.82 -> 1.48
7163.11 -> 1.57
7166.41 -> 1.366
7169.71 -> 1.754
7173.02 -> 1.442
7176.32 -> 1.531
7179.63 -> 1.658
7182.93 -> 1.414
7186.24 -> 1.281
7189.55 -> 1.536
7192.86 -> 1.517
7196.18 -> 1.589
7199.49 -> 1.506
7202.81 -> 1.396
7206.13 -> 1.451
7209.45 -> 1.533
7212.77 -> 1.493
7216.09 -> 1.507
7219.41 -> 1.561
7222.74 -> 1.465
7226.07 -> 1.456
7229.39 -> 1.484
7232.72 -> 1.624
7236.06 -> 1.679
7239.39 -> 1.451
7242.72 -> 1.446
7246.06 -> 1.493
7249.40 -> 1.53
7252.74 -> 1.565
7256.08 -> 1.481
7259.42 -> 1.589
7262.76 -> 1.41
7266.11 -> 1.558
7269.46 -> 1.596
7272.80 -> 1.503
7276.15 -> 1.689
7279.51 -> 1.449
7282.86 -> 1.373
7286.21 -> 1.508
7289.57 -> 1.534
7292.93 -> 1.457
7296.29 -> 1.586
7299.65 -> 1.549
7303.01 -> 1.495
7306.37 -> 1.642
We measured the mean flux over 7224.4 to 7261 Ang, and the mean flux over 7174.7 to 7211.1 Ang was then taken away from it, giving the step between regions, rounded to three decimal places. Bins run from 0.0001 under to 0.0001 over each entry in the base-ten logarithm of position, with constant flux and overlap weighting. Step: 0.035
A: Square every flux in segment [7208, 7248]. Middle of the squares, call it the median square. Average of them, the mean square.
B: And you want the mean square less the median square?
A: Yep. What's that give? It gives 0.074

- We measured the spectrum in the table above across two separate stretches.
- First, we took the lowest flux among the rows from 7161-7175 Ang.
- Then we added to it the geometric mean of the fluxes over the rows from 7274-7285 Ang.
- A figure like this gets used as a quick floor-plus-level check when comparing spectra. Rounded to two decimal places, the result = 2.86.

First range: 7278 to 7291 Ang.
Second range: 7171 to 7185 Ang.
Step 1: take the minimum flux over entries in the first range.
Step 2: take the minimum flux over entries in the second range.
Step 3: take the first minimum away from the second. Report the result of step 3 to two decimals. 0.04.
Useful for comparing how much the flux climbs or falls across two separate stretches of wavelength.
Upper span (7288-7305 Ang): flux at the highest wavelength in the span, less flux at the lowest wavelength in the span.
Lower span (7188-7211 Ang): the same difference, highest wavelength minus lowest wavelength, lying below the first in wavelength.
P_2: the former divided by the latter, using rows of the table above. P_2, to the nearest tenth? 13.0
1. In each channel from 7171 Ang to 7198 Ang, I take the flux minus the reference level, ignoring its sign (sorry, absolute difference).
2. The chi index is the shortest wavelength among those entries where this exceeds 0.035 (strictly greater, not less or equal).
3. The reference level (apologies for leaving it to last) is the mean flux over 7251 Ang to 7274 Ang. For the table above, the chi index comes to 7173.02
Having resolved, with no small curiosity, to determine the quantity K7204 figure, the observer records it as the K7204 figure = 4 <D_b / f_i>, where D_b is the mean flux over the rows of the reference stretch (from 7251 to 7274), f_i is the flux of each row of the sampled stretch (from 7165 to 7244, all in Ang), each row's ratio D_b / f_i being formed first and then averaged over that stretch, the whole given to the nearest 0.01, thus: 4.08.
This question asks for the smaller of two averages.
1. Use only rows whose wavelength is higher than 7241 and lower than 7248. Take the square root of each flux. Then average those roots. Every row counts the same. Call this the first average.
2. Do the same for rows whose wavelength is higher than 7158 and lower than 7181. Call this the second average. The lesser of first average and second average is 1.21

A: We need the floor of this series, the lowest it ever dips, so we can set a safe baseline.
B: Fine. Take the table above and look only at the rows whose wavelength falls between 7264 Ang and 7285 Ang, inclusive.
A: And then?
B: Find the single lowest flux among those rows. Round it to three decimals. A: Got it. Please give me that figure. 1.373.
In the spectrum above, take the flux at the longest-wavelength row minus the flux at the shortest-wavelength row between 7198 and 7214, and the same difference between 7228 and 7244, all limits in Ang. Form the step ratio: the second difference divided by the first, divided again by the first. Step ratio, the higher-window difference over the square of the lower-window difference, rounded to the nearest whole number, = -225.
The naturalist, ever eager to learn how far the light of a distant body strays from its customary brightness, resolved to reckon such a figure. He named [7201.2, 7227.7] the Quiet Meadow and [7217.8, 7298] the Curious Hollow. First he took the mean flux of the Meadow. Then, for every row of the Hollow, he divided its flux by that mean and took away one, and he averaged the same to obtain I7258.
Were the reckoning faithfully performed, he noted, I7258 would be 0.0253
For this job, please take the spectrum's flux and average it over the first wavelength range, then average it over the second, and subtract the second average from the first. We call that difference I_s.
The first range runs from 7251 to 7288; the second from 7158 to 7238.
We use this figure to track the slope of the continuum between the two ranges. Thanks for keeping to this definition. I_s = 0.01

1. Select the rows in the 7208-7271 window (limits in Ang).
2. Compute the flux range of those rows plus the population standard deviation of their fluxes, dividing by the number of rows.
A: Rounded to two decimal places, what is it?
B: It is 0.34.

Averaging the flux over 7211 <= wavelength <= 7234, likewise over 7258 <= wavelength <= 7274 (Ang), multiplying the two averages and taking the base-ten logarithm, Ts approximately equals 0.365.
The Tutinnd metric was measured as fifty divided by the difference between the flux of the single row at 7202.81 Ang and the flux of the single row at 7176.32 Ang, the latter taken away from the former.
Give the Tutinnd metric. -370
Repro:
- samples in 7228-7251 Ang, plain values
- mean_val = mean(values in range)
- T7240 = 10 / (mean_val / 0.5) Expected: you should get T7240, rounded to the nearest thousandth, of 3.269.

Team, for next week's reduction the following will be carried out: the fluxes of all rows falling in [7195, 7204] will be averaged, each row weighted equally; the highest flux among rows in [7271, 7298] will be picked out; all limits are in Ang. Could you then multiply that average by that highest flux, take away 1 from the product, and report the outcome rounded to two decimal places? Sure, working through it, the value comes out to 1.53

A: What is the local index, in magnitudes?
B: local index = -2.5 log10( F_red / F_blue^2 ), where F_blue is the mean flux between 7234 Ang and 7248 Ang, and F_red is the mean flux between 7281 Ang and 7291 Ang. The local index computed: 0.49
